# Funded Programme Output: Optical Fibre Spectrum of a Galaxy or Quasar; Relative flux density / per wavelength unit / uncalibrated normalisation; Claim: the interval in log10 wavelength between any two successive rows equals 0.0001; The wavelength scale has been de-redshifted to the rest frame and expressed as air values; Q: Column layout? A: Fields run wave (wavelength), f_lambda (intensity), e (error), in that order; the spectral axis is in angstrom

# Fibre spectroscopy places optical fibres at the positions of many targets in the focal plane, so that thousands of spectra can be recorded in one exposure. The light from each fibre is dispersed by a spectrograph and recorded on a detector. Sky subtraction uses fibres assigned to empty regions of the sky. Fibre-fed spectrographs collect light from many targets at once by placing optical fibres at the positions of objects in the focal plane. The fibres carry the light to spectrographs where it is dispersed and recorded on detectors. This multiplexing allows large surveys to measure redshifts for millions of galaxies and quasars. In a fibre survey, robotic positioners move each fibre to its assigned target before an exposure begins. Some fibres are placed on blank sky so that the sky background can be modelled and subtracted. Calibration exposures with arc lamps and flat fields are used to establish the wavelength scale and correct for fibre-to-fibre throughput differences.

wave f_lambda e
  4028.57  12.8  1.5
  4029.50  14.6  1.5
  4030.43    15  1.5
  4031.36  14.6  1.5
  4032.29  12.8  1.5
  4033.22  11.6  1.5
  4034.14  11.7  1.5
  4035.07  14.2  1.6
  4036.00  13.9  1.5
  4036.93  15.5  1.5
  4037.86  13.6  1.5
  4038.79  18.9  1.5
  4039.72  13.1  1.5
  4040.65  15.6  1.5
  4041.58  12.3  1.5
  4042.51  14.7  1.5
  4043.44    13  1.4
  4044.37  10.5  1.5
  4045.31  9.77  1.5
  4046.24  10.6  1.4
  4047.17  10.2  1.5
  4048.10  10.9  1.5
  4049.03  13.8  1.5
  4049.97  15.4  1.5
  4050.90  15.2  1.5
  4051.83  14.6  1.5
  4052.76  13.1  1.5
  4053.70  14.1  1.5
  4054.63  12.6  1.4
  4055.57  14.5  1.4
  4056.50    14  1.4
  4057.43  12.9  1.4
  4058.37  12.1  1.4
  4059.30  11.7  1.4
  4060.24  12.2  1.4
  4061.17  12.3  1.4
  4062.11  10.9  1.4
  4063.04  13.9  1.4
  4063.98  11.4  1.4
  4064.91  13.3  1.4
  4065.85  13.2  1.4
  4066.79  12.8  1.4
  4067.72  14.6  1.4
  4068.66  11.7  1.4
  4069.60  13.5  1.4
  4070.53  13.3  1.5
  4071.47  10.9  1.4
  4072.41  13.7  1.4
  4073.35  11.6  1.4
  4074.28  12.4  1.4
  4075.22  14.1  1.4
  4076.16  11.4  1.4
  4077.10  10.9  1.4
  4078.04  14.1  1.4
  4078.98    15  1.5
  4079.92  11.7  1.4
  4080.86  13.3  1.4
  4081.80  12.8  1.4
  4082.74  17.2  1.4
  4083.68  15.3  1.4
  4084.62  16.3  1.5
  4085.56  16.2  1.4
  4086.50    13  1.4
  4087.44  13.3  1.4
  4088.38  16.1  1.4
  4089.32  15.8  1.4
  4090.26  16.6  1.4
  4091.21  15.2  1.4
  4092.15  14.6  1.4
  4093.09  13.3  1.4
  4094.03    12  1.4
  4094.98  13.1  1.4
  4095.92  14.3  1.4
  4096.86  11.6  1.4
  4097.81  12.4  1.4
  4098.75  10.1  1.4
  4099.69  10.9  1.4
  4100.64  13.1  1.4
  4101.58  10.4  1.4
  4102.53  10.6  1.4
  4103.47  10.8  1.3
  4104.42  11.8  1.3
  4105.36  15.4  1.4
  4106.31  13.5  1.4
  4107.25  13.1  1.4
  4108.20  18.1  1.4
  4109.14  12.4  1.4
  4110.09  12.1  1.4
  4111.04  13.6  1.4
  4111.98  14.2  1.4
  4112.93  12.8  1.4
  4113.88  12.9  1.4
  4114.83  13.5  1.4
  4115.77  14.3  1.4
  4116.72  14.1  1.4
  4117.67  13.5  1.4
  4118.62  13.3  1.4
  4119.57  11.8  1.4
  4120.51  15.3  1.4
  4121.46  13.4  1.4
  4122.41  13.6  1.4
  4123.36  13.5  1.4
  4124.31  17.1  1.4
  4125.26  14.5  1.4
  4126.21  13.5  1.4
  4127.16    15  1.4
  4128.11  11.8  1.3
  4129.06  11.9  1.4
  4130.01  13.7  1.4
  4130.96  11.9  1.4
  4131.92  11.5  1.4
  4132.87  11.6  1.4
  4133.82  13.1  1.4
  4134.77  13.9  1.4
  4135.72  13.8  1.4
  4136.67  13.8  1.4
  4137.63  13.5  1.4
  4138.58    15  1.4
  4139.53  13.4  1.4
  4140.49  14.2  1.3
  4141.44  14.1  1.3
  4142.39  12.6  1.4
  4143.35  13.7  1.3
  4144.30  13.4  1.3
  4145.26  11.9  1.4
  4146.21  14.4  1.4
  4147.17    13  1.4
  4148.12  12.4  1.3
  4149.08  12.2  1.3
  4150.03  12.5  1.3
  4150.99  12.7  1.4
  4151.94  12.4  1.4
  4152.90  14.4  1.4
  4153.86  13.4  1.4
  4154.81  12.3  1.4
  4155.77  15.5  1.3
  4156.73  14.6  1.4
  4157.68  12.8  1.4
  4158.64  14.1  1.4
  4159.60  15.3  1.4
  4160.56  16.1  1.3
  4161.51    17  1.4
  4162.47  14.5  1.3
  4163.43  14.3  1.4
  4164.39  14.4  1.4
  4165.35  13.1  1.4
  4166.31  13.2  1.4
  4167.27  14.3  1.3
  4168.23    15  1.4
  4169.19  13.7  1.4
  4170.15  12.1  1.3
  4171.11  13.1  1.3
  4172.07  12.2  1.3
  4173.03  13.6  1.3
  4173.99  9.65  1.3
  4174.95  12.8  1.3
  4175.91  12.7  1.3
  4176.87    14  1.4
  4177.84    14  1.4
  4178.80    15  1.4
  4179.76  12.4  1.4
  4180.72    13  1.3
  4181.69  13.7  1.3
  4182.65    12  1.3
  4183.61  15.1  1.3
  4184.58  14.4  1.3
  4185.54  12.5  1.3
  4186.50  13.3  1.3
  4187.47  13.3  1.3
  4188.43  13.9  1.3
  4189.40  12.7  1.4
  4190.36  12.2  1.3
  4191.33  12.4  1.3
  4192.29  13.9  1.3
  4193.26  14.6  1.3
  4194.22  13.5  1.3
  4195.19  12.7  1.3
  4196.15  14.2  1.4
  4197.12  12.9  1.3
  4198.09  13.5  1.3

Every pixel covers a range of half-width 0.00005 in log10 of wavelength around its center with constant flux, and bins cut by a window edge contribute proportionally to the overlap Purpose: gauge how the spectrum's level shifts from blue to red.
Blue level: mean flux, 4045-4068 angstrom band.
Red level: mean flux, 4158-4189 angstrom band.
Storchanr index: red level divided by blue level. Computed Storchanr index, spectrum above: 1.07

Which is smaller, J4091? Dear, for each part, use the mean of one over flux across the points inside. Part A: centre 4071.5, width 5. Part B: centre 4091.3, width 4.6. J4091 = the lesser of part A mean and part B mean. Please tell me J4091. 0.067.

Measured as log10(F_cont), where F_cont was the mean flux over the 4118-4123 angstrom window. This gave 1.13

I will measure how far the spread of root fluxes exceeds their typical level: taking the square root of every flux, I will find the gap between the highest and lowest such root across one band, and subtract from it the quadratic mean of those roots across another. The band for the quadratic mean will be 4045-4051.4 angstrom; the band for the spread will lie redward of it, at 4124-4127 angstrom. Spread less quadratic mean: -3.04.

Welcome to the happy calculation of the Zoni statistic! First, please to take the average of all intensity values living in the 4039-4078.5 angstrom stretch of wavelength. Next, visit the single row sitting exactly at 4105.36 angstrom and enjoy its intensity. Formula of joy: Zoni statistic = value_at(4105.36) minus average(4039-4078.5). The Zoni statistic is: 2.6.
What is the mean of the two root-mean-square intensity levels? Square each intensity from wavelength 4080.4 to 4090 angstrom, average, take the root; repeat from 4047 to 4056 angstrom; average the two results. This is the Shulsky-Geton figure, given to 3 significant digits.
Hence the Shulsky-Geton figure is 14.3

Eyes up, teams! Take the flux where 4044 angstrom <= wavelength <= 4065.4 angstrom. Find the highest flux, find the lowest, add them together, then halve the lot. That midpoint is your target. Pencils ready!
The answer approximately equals 12.6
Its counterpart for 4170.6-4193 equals 12.4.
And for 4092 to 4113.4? 14.1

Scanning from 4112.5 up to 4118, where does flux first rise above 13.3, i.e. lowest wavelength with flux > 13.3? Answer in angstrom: 4114.83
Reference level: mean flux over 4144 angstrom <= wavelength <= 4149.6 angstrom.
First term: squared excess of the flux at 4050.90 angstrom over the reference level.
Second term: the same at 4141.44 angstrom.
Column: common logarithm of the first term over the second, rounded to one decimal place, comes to 0.6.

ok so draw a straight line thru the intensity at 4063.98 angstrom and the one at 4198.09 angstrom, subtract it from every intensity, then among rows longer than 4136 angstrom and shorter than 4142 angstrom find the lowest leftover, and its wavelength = 4139.53 angstrom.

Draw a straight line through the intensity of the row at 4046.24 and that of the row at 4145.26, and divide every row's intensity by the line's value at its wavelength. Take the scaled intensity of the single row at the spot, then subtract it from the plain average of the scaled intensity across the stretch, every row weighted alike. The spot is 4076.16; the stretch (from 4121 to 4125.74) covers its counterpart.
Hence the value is 0.20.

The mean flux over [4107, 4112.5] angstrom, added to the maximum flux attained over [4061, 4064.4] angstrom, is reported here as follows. 27.8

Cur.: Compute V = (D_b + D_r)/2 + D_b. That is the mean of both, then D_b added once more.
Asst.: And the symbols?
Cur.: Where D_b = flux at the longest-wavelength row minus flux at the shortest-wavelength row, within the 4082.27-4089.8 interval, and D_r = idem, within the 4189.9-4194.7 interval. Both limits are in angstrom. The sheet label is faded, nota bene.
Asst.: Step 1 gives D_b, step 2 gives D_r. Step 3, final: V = -1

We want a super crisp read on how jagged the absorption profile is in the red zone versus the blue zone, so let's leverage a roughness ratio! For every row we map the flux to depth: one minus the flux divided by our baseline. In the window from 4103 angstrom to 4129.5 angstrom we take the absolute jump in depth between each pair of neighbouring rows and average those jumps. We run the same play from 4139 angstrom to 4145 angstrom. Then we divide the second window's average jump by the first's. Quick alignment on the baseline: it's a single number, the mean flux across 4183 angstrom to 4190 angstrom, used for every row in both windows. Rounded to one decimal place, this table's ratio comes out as 0.5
